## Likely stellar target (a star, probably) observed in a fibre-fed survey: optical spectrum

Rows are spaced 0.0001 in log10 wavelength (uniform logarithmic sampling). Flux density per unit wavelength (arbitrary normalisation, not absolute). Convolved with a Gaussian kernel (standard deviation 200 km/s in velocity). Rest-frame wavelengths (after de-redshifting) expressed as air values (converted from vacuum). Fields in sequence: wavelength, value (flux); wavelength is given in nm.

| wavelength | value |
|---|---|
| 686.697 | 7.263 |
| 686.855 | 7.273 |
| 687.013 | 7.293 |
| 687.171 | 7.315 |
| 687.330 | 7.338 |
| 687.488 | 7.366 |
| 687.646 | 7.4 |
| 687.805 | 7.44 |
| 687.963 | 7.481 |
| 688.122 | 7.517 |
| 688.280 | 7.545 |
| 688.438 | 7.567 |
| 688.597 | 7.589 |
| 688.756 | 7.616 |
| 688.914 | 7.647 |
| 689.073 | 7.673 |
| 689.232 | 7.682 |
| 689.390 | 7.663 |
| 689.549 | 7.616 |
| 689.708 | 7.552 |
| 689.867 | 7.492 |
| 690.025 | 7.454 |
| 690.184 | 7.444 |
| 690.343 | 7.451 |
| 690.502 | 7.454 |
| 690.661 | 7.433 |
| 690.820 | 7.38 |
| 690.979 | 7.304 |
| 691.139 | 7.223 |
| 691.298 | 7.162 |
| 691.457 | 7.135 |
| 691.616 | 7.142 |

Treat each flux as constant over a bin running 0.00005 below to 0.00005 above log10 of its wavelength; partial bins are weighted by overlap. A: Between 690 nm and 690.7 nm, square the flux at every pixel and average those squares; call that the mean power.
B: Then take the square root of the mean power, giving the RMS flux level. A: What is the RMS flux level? 7.45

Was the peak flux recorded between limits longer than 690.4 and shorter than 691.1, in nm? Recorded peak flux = 7.454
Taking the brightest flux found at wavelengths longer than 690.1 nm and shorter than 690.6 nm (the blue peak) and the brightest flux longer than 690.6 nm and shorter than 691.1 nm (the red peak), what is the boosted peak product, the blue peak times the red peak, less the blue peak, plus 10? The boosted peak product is 58.0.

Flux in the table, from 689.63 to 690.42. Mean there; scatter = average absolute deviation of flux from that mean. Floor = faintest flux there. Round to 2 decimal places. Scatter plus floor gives 7.48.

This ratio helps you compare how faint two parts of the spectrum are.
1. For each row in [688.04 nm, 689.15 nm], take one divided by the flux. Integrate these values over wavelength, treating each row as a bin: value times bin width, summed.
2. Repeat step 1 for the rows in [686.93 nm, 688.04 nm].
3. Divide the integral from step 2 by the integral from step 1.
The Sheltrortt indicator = 1.03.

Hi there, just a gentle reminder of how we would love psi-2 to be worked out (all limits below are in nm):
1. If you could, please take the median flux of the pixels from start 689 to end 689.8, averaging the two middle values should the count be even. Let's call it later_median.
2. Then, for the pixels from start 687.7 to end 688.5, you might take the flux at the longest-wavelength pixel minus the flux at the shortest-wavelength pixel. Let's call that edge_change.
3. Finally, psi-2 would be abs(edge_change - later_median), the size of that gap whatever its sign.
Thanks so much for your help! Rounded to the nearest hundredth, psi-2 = 7.54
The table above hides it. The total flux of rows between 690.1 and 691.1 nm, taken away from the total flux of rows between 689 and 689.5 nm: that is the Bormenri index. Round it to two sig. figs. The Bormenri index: -21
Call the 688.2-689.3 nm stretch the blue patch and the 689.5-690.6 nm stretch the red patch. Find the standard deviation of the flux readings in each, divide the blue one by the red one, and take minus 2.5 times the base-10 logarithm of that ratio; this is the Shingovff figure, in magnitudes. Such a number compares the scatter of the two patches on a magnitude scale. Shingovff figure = 0.2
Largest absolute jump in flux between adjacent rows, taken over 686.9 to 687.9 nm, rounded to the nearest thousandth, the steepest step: 0.040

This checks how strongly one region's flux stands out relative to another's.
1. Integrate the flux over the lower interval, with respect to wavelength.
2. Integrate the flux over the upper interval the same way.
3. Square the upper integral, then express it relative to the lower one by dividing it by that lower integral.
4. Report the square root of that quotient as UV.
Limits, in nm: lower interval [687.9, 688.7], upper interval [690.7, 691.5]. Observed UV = 2.4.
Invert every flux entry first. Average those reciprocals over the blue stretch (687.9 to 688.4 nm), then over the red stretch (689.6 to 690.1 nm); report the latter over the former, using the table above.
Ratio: 1.002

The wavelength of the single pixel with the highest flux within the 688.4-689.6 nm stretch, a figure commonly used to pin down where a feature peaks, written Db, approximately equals 689.232 nm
